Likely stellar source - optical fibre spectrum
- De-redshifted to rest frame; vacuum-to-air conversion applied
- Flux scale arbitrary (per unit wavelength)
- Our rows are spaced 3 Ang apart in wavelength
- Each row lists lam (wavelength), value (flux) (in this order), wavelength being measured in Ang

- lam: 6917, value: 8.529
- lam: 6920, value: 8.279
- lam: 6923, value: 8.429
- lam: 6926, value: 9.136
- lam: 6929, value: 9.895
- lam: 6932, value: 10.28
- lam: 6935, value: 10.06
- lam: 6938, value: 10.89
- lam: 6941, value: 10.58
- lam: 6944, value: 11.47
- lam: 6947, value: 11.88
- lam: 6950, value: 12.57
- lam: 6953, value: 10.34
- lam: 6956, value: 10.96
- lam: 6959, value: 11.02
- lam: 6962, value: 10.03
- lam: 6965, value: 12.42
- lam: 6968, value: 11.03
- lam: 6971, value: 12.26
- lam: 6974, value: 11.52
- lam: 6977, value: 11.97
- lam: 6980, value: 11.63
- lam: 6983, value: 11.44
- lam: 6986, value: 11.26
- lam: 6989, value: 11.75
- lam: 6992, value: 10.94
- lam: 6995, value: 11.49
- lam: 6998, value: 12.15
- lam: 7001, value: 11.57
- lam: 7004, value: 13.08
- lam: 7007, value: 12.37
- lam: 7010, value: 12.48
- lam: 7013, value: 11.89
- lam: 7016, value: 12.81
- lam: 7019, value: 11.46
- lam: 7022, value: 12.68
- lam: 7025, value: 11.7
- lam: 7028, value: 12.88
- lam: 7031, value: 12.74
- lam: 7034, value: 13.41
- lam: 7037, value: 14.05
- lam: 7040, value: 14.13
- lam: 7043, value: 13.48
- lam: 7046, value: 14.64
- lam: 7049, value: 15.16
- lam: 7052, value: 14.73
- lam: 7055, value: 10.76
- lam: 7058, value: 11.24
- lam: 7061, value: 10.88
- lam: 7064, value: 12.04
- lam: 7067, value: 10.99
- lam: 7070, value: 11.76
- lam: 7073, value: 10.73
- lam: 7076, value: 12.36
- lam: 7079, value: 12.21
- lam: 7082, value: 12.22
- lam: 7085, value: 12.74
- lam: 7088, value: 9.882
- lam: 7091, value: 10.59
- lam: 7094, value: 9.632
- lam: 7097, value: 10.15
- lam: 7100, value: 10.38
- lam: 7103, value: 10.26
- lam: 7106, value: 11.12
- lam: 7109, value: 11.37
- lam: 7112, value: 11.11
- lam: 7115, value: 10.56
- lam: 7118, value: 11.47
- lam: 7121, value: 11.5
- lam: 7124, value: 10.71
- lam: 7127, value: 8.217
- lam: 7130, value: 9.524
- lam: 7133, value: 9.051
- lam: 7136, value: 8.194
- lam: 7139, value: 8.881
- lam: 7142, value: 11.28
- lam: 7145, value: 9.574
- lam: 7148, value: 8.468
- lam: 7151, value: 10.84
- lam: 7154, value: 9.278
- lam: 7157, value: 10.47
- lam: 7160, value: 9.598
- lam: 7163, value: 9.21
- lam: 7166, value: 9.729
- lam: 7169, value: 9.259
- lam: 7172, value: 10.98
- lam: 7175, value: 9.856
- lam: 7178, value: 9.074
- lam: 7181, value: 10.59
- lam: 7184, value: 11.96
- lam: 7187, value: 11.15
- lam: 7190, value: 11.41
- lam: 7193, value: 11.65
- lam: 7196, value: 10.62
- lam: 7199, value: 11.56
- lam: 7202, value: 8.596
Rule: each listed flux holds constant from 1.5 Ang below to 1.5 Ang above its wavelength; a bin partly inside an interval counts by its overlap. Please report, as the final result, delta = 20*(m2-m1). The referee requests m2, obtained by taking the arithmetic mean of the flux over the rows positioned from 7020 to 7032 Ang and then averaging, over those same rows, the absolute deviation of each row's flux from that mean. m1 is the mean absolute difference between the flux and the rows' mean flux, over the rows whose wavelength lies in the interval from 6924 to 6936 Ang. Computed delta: 0.9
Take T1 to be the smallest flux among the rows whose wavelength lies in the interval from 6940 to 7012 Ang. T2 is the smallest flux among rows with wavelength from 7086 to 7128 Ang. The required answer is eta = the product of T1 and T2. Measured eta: 82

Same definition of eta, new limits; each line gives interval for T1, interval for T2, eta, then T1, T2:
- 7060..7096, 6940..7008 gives 97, 9.632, 10.03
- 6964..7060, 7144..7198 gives 91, 10.76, 8.468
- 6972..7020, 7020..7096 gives 105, 10.94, 9.632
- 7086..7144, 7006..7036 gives 94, 8.194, 11.46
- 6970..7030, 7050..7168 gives 90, 10.94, 8.194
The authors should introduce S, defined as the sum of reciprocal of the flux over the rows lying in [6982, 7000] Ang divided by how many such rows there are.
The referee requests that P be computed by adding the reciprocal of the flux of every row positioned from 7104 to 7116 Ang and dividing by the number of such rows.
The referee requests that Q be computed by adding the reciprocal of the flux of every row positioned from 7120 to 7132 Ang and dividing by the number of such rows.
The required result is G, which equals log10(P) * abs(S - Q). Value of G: -0.015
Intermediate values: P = 0.091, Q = 0.102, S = 0.087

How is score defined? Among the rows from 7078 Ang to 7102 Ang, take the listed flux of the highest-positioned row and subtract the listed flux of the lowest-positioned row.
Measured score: -1.8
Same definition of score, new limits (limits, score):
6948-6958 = -1.6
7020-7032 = 0.1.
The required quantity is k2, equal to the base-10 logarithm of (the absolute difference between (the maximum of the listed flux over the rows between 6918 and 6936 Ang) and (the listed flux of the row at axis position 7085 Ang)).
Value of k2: 0.39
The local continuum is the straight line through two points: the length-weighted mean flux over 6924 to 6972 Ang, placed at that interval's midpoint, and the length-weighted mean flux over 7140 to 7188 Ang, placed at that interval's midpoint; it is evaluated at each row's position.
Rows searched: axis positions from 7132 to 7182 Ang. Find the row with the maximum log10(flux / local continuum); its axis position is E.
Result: 7142 Ang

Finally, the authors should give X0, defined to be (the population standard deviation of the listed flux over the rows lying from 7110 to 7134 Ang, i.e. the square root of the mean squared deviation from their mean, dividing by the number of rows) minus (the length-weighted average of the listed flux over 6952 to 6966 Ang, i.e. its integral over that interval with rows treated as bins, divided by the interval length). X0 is -9.8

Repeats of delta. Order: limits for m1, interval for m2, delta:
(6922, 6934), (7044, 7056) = 17.6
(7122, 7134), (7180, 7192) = -6.7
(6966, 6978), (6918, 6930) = 3.2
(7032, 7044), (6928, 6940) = -0.4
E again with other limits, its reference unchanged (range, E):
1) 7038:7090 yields 7049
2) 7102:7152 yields 7121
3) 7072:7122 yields 7085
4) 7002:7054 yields 7049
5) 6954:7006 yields 7004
